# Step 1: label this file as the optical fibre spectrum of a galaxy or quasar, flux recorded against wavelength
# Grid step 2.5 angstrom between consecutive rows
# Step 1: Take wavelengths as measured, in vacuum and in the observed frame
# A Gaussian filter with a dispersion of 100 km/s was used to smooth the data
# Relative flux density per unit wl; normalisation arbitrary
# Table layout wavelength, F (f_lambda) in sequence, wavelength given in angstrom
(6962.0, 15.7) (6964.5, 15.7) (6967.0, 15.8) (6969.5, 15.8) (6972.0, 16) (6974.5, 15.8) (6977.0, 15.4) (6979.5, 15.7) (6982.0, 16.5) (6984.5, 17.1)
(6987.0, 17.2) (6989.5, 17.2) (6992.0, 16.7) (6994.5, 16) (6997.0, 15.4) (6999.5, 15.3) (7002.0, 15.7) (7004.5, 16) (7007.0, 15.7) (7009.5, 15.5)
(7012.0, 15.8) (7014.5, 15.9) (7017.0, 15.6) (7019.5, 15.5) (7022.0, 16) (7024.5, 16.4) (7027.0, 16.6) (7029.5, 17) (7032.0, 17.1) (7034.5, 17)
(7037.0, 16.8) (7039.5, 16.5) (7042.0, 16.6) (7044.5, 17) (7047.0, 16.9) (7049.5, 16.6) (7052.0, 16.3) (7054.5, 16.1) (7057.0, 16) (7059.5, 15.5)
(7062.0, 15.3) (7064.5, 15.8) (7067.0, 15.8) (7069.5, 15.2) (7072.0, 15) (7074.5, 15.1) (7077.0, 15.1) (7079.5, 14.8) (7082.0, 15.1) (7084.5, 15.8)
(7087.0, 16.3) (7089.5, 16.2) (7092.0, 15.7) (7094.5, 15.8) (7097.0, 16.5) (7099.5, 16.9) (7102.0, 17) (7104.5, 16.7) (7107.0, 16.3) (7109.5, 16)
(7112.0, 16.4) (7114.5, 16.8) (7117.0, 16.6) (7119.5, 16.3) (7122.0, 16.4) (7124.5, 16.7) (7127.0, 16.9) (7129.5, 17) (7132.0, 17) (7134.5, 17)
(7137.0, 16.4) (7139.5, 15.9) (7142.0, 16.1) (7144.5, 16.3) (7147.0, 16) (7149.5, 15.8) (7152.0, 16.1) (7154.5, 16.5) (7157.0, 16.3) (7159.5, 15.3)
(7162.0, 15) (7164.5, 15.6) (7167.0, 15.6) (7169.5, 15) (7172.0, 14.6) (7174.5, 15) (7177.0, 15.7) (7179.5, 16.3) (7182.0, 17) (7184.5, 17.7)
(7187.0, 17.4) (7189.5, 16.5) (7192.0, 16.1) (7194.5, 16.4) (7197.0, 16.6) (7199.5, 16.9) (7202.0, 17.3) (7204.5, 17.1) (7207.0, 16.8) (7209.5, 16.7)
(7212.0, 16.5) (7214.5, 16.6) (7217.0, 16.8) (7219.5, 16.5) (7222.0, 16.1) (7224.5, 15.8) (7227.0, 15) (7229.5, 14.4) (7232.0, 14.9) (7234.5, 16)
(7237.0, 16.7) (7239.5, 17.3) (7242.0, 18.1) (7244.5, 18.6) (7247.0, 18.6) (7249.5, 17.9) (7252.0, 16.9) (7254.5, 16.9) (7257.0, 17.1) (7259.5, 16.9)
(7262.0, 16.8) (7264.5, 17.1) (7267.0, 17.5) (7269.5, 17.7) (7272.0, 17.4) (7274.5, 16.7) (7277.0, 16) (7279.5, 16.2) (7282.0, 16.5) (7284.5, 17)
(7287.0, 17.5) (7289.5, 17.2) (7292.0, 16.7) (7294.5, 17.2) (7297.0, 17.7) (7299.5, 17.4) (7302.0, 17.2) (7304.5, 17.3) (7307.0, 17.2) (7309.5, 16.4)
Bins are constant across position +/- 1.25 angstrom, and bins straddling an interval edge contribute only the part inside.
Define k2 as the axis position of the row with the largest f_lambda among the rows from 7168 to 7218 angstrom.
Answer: 7184.5 angstrom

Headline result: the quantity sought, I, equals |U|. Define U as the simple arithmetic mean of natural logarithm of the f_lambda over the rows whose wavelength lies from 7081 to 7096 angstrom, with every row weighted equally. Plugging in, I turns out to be 2.761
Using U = 2.76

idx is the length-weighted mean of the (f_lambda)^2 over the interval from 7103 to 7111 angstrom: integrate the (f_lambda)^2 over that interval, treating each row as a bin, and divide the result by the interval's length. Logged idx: 268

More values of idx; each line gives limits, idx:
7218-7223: 267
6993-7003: 244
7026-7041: 283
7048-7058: 265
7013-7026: 253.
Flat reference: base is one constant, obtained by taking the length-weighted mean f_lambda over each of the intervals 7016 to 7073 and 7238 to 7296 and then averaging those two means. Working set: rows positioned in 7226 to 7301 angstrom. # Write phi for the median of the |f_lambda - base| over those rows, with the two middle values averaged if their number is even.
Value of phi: 0.64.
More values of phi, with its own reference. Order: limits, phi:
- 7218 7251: 1.19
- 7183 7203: 0.45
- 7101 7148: 0.31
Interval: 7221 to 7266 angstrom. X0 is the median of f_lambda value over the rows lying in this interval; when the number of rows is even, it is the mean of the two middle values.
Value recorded 16.9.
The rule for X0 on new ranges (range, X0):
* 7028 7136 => 16.4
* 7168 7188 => 16.0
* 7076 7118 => 16.3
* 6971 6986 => 15.9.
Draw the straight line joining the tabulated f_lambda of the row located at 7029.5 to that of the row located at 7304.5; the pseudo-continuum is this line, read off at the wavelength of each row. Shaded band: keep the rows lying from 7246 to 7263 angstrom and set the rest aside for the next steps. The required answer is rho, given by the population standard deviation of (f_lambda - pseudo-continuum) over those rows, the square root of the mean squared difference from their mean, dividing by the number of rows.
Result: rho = 0.64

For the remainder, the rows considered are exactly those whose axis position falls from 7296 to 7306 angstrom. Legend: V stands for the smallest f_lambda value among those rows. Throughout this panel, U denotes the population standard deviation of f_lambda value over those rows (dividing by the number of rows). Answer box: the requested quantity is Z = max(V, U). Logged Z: 17.2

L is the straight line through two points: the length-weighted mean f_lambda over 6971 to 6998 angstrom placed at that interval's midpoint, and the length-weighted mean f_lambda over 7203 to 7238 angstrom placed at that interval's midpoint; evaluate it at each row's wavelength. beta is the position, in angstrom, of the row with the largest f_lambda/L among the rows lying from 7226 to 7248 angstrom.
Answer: 7247.0 angstrom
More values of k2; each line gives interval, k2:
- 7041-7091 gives 7044.5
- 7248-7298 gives 7249.5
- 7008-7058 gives 7032.0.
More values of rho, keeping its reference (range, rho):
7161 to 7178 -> 0.39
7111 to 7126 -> 0.18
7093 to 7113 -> 0.39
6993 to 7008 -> 0.27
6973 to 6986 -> 0.61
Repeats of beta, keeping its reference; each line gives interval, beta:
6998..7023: 7022.0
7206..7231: 7217.0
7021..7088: 7032.0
